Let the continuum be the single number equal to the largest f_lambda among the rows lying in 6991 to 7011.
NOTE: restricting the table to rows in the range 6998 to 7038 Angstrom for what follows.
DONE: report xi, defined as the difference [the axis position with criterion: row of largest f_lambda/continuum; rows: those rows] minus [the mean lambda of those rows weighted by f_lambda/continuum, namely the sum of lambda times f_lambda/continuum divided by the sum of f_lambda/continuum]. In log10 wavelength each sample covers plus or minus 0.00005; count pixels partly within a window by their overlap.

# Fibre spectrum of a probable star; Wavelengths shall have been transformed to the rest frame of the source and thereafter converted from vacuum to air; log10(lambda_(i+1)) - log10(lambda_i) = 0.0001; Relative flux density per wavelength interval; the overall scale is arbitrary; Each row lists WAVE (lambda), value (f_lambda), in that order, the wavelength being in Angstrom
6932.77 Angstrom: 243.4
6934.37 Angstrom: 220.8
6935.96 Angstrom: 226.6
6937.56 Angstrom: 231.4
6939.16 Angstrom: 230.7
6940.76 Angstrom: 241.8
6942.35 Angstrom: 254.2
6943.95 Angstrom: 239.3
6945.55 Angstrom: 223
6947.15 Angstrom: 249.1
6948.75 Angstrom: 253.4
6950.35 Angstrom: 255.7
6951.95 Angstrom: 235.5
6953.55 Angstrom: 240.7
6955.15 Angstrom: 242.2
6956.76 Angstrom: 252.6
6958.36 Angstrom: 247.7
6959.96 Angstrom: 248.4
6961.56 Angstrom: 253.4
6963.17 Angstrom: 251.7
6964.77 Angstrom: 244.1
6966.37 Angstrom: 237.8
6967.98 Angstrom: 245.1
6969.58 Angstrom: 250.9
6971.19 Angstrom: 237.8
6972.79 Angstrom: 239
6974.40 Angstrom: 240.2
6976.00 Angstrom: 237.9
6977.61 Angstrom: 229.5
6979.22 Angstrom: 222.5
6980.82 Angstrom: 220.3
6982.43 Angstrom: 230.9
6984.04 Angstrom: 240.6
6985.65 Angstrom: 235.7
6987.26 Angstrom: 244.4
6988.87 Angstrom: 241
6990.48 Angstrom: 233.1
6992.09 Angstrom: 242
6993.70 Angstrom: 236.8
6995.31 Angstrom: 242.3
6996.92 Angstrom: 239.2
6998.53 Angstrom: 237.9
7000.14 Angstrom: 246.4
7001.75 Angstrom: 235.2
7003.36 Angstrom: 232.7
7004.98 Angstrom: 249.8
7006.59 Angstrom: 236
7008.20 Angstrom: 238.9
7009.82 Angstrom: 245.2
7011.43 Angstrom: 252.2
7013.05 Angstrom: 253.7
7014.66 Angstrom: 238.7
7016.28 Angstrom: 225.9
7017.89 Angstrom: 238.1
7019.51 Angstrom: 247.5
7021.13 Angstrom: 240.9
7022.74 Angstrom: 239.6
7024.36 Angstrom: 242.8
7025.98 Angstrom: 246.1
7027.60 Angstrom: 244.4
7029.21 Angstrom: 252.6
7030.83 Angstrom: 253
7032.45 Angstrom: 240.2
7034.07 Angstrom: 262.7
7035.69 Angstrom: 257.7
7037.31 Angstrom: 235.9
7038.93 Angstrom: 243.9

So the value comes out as 16.0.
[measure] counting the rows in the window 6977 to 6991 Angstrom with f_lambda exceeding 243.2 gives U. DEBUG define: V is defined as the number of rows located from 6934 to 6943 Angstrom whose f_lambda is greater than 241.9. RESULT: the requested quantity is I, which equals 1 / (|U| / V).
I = 1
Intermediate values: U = 1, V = 1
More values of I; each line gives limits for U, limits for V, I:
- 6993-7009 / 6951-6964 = 3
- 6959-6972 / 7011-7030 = 1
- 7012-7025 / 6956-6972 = 4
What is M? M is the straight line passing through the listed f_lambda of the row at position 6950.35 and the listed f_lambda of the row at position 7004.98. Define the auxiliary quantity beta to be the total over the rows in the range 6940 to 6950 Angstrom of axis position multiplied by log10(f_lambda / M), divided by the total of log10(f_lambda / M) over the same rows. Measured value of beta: 6944.4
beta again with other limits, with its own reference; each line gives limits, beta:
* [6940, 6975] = 6956.7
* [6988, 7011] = 6998.4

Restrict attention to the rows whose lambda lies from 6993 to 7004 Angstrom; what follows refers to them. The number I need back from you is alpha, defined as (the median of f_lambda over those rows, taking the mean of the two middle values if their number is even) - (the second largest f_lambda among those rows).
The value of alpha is -4.4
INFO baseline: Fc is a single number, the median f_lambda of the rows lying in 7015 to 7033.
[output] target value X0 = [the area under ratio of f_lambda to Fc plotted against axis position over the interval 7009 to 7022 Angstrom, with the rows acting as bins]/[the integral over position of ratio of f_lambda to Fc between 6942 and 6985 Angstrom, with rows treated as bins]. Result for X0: 0.3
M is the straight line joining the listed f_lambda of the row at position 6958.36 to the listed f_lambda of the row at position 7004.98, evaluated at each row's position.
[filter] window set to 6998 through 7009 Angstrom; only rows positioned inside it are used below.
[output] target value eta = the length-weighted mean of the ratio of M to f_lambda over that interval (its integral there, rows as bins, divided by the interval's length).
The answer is 1.043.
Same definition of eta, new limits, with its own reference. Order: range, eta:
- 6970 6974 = 1.035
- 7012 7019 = 1.045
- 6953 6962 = 1.001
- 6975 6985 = 1.080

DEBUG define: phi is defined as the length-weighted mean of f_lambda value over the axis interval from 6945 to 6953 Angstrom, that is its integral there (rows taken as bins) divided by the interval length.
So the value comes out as 244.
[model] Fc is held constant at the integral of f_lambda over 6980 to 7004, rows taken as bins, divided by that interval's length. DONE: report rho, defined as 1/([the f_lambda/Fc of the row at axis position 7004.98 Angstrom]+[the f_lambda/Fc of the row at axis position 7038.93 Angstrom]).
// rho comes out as 0.481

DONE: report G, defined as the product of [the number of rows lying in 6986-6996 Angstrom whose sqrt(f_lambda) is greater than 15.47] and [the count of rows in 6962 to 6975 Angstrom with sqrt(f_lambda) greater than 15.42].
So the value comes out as 32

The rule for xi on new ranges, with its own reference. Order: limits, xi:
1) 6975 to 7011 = 11.9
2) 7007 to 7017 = 0.9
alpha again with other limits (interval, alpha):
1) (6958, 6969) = -4.0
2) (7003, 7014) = -7.0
